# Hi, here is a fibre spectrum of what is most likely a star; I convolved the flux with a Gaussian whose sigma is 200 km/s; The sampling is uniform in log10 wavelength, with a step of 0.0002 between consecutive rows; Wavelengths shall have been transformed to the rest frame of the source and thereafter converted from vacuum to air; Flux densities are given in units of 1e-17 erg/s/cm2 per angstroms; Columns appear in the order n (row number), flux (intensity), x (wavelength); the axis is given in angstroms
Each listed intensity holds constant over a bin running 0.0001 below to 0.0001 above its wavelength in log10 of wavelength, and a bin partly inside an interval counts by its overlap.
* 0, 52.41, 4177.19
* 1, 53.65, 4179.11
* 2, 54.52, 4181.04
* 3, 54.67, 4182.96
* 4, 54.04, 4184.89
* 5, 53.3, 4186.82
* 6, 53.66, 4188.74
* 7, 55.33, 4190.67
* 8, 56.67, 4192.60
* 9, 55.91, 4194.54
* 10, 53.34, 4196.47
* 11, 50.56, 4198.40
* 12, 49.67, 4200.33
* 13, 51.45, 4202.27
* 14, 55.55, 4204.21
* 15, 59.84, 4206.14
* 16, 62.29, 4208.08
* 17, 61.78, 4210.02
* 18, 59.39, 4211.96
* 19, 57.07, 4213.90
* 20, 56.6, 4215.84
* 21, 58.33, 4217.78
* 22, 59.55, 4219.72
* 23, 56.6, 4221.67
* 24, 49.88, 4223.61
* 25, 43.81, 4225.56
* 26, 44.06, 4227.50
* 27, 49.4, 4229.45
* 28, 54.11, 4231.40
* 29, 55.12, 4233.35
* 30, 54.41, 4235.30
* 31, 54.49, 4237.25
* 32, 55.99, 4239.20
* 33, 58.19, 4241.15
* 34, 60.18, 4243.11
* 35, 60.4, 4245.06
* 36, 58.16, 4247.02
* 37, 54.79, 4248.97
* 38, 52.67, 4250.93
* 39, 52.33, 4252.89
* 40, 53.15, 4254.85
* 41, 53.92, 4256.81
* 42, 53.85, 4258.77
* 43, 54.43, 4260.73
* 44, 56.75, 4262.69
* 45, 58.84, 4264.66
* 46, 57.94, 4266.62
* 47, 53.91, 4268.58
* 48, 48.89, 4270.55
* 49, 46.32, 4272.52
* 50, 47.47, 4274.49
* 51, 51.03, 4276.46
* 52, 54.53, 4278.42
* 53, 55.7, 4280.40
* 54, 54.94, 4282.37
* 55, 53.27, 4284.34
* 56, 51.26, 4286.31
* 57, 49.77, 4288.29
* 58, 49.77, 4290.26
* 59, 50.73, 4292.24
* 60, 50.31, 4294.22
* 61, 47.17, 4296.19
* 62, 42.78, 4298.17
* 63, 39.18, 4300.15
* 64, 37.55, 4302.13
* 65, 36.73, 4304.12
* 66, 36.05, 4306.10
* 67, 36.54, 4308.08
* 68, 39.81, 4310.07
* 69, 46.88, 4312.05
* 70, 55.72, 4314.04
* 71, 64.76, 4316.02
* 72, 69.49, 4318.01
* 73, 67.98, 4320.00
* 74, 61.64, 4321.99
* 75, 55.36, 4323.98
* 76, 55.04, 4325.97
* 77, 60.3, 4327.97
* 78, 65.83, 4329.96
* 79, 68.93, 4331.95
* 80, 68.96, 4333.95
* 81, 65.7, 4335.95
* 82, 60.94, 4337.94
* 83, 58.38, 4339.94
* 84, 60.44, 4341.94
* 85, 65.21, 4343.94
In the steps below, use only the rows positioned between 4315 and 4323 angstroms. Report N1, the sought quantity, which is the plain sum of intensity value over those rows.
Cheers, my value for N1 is 264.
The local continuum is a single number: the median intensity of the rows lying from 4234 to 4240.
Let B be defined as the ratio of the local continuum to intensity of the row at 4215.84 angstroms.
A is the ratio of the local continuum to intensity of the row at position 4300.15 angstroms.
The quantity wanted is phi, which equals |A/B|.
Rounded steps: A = 1.39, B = 0.96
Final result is 1.44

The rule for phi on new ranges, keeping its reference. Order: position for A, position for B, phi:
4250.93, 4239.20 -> 1.06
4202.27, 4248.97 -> 1.06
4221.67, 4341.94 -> 1.07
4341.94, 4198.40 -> 0.84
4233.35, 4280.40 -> 1.01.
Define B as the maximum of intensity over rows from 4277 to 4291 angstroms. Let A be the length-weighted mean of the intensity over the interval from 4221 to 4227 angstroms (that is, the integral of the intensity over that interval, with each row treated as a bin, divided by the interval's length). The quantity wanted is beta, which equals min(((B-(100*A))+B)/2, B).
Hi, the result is -2412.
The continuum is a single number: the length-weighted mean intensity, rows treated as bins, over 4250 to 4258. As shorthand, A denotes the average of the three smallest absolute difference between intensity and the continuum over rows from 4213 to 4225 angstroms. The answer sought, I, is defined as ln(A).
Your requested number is 1.2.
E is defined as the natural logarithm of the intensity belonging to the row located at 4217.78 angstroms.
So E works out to 4.07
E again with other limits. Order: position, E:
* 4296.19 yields 3.85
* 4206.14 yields 4.09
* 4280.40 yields 4.02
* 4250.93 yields 3.96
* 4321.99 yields 4.12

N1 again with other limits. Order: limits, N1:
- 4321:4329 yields 232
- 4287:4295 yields 201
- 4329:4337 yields 269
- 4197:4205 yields 207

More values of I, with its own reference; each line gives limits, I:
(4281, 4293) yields 0.3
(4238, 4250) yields 1.2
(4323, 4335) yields 1.4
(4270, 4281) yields 0.7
